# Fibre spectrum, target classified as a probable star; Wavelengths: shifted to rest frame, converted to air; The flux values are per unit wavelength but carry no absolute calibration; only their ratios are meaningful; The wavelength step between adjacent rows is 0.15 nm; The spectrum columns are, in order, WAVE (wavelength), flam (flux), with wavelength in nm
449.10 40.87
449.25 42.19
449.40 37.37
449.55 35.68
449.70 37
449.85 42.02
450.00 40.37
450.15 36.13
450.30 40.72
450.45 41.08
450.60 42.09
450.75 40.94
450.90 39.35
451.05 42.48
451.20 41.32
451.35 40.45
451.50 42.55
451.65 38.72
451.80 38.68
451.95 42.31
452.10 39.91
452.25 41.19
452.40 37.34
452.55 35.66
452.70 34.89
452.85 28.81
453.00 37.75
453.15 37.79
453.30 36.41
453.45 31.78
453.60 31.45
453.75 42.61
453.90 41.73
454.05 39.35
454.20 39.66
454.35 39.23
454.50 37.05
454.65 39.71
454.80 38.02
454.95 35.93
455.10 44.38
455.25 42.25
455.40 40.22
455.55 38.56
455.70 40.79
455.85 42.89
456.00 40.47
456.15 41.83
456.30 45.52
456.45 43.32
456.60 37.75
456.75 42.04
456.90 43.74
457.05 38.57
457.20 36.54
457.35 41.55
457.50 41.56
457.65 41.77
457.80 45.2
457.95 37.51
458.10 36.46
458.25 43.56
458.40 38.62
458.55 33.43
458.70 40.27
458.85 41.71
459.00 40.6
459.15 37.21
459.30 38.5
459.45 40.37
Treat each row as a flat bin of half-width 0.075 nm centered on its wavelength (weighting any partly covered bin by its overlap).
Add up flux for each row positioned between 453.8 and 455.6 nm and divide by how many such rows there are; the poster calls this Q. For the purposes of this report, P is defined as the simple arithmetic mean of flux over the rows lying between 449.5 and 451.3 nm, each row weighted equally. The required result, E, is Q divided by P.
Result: 0.99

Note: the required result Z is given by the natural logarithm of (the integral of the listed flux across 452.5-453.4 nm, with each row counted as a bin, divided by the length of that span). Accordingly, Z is 3.56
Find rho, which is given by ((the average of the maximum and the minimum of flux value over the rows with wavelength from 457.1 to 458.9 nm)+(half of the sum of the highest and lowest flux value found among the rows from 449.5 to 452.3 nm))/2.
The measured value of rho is 39.2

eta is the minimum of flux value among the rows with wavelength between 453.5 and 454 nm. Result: 31.45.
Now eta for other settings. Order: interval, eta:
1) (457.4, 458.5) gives 36.46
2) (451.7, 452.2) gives 38.68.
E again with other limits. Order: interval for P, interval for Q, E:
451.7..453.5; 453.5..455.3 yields 1.07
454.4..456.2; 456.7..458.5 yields 1.01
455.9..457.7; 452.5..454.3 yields 0.89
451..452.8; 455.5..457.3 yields 1.03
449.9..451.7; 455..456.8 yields 1.03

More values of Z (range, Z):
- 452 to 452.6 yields 3.66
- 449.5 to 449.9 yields 3.64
